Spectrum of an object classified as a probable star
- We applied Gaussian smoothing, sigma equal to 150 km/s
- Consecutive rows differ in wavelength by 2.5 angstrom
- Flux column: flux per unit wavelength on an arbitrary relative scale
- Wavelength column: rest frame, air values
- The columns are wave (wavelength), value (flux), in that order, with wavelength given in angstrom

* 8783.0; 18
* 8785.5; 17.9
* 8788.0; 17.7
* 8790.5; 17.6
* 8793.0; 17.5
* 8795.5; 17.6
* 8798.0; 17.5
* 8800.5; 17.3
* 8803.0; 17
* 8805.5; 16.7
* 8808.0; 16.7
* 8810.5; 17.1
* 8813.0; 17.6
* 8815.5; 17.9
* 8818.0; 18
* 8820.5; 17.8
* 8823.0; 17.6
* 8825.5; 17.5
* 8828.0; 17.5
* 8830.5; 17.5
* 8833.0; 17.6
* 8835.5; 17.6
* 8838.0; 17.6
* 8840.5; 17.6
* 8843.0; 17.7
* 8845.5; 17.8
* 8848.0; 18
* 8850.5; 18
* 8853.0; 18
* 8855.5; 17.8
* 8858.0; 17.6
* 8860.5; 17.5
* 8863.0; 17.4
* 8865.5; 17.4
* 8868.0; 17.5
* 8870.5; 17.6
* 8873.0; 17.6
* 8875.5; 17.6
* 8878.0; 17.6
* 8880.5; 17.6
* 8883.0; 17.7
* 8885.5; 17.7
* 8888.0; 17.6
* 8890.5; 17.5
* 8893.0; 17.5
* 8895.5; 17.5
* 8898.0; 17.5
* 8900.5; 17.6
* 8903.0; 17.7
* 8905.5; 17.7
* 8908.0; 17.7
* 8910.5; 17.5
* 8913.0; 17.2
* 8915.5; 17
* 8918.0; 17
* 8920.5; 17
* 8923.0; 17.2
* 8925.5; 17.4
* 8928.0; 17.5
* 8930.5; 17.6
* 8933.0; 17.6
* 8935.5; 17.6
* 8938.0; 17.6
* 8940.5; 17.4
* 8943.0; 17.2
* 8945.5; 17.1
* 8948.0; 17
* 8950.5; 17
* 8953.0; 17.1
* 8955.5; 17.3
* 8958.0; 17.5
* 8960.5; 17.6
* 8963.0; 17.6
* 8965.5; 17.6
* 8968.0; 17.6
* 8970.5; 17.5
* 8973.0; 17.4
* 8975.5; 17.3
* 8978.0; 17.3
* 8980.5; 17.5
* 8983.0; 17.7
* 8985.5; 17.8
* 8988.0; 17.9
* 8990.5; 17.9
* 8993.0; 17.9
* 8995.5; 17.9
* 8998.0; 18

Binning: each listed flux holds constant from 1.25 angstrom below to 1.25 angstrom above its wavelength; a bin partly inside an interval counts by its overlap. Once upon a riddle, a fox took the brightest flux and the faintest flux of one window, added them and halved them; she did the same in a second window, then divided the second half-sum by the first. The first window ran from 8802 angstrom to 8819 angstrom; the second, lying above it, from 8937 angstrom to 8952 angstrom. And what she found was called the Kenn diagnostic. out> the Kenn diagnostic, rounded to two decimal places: 1.00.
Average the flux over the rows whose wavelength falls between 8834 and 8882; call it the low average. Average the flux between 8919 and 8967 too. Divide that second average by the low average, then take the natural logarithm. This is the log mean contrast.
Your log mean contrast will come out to -0.017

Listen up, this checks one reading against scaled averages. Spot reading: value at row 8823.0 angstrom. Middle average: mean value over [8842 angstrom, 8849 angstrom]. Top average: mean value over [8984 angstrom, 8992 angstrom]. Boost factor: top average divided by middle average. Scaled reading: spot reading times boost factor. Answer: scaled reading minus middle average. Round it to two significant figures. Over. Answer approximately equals -0.20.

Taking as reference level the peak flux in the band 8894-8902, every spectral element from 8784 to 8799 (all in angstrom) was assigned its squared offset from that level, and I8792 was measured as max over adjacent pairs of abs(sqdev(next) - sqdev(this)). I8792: 0.08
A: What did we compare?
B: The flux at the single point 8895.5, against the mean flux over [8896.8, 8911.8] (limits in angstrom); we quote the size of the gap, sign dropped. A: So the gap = 0.12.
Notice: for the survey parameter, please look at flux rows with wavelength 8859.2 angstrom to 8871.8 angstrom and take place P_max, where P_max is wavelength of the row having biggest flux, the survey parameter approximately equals 8870.5 angstrom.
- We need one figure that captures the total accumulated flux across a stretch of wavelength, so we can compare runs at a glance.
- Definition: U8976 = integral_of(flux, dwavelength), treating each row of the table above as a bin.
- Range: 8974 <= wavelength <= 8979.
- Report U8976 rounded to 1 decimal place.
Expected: 86.5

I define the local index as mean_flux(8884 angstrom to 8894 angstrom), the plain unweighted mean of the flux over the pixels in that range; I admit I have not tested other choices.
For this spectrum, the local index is 17.6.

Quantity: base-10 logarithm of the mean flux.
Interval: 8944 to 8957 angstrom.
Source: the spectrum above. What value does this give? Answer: 1.23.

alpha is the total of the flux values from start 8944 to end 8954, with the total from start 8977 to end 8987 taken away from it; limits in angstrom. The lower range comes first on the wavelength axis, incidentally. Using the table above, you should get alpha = -2.1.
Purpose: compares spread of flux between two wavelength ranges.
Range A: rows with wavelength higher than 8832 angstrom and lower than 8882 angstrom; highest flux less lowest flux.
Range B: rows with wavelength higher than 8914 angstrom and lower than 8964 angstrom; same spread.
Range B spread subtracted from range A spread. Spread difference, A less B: 0.00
